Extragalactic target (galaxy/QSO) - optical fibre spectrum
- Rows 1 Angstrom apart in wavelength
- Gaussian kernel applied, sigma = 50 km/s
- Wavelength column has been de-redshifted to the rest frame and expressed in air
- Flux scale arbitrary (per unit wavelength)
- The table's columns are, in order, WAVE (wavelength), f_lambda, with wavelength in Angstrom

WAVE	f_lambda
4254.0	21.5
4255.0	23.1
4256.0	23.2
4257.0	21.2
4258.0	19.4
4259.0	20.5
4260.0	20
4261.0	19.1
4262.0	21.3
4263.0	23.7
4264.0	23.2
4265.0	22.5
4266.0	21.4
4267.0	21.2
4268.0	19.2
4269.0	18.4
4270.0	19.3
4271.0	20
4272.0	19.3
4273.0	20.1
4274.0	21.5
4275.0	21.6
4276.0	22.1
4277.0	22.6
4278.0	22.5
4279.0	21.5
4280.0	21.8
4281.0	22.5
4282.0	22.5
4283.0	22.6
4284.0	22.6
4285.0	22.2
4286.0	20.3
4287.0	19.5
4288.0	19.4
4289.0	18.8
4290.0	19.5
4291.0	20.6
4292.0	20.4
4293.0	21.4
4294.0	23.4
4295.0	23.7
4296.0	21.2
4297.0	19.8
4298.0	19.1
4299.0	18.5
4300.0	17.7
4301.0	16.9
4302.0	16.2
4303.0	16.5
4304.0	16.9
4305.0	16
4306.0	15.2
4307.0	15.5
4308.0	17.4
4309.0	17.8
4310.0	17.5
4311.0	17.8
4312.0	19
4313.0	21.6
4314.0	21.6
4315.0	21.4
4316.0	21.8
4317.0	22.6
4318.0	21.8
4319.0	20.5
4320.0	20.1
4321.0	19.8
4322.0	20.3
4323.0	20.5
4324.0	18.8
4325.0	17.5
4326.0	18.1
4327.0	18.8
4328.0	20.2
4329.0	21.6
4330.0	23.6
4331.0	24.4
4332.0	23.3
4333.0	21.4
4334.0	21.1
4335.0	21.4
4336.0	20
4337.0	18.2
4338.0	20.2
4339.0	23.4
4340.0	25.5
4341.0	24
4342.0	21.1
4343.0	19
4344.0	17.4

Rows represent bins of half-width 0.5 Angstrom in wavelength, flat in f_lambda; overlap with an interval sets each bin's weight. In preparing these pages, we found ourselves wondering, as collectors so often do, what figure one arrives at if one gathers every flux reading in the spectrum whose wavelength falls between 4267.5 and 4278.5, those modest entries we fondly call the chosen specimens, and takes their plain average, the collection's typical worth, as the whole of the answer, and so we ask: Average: 20.6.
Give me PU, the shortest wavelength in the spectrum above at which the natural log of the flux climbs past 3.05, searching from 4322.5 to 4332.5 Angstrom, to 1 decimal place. 4329.0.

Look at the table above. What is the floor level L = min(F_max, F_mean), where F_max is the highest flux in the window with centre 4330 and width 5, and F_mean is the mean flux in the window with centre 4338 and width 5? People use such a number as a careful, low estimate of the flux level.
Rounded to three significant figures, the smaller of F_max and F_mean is 21.5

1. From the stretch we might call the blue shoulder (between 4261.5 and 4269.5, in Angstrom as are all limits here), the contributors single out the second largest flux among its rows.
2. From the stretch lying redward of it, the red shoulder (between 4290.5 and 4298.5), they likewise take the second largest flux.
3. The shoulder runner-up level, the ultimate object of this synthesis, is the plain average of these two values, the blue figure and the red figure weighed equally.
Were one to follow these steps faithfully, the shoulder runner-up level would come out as 23.3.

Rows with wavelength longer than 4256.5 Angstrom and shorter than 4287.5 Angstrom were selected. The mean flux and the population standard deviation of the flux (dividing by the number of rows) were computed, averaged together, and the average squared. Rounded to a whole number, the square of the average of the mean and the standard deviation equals 127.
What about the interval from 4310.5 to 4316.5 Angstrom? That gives 122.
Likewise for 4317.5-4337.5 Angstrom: 125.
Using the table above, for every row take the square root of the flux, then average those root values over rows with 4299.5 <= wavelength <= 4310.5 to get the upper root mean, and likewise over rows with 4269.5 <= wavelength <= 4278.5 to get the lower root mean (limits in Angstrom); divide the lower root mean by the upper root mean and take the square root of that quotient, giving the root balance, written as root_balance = 1.06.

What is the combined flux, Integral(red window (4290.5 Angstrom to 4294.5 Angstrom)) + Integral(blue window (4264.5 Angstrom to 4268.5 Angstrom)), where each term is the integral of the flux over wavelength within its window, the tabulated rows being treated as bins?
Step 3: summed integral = 170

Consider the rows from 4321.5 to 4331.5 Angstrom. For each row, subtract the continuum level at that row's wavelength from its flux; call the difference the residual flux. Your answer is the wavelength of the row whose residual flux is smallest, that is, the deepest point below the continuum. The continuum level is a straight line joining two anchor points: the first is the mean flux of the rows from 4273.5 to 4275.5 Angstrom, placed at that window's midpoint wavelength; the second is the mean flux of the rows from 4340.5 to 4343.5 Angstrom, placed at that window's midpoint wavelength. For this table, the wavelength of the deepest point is 4325.0 Angstrom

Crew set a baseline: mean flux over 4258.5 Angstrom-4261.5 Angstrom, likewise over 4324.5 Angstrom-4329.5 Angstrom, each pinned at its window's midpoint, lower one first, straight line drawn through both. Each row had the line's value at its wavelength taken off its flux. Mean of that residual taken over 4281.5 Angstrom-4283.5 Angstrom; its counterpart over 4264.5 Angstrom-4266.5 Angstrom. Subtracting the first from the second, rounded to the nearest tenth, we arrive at -0.8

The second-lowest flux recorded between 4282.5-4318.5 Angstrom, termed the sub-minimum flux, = 15.5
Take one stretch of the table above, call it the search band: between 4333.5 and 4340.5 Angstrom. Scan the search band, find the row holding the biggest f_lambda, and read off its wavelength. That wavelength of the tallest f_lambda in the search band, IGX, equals 4340.0 Angstrom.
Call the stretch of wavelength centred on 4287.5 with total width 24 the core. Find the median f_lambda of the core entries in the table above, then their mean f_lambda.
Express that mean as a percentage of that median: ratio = 99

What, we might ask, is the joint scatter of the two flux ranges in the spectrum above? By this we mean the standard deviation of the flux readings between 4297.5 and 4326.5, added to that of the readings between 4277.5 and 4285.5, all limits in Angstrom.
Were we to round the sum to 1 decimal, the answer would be 2.5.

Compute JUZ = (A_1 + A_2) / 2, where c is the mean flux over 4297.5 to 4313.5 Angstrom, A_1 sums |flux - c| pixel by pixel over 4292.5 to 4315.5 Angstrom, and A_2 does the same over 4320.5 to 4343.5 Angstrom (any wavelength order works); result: 64.4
